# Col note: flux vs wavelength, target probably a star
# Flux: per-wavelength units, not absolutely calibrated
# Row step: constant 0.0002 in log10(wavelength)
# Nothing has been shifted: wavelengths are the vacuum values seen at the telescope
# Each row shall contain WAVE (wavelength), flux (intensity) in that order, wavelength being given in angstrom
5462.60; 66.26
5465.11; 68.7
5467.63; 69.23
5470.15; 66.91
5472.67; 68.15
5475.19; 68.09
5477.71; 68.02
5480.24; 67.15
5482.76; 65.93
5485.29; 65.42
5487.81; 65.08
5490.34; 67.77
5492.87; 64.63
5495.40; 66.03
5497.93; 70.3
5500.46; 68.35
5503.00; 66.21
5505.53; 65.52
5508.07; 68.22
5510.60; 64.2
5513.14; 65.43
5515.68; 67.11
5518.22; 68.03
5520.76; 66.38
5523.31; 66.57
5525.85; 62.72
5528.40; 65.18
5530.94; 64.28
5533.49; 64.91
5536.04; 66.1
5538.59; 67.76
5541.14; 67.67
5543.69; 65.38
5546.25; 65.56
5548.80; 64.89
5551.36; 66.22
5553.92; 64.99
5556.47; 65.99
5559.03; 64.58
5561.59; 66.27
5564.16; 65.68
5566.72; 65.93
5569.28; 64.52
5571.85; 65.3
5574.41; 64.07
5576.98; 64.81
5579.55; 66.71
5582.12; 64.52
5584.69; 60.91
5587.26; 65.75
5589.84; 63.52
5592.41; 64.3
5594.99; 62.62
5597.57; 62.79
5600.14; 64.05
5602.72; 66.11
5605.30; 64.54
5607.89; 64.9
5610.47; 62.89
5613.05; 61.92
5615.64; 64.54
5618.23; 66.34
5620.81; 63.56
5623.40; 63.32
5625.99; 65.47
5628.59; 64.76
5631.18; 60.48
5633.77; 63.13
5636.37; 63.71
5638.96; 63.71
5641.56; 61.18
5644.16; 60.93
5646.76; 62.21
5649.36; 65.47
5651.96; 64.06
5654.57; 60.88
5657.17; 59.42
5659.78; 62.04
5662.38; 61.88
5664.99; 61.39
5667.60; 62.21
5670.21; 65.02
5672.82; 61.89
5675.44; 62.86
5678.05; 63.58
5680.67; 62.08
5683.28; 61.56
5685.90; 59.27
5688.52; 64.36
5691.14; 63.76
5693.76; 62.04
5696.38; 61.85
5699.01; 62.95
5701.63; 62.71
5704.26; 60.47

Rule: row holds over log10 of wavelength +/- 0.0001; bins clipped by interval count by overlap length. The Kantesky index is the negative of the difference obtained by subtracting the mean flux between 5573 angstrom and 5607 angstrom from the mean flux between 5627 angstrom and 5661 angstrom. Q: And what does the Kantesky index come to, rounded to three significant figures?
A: 1.75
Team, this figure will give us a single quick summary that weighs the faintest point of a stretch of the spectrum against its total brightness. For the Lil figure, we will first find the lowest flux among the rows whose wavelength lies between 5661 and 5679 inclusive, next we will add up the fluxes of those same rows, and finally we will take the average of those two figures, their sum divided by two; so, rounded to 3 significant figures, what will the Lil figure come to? 250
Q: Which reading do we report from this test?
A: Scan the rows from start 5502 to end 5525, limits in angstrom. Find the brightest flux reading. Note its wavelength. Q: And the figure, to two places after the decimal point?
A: 5508.07 angstrom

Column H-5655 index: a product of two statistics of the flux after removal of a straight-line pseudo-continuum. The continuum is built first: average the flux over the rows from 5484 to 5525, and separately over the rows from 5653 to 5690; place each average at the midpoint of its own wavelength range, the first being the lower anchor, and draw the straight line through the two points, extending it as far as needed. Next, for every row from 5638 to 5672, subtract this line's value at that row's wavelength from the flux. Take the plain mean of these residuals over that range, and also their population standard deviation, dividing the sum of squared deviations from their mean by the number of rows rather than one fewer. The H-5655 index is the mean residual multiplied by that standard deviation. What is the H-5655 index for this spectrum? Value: -0.3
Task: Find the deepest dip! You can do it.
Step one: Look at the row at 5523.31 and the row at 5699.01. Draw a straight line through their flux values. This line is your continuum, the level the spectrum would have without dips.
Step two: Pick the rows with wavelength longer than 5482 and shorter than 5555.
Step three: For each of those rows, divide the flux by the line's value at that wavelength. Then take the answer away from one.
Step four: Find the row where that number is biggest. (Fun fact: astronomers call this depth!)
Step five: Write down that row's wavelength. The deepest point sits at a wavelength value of 5525.85 angstrom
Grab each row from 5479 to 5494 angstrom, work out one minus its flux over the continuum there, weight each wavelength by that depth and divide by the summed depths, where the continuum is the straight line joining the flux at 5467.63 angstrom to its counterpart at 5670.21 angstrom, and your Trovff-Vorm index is 5487.0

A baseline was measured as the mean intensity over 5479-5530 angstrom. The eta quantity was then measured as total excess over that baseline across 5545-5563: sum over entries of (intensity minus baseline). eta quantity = -6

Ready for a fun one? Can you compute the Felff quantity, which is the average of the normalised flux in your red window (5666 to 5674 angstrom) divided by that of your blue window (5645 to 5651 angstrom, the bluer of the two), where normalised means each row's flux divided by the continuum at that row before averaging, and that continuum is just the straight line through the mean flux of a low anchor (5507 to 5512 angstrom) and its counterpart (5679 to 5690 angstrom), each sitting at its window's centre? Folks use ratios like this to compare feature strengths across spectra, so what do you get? 1.00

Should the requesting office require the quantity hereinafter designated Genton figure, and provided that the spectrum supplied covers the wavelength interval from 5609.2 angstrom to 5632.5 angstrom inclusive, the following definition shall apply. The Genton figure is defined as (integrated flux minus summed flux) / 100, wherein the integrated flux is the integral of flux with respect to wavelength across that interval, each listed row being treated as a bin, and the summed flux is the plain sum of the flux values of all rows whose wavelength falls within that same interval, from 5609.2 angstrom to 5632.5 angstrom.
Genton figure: 9.11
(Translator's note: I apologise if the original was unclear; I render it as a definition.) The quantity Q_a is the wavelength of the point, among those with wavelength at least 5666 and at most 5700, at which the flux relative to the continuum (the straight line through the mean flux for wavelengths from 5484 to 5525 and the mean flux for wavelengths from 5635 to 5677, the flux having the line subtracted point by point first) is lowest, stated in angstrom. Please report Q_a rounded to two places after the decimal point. 5685.90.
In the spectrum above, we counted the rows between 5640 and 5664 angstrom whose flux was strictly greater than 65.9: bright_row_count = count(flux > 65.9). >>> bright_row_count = 0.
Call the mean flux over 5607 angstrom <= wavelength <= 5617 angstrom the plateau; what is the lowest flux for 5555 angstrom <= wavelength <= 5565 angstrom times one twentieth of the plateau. 205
